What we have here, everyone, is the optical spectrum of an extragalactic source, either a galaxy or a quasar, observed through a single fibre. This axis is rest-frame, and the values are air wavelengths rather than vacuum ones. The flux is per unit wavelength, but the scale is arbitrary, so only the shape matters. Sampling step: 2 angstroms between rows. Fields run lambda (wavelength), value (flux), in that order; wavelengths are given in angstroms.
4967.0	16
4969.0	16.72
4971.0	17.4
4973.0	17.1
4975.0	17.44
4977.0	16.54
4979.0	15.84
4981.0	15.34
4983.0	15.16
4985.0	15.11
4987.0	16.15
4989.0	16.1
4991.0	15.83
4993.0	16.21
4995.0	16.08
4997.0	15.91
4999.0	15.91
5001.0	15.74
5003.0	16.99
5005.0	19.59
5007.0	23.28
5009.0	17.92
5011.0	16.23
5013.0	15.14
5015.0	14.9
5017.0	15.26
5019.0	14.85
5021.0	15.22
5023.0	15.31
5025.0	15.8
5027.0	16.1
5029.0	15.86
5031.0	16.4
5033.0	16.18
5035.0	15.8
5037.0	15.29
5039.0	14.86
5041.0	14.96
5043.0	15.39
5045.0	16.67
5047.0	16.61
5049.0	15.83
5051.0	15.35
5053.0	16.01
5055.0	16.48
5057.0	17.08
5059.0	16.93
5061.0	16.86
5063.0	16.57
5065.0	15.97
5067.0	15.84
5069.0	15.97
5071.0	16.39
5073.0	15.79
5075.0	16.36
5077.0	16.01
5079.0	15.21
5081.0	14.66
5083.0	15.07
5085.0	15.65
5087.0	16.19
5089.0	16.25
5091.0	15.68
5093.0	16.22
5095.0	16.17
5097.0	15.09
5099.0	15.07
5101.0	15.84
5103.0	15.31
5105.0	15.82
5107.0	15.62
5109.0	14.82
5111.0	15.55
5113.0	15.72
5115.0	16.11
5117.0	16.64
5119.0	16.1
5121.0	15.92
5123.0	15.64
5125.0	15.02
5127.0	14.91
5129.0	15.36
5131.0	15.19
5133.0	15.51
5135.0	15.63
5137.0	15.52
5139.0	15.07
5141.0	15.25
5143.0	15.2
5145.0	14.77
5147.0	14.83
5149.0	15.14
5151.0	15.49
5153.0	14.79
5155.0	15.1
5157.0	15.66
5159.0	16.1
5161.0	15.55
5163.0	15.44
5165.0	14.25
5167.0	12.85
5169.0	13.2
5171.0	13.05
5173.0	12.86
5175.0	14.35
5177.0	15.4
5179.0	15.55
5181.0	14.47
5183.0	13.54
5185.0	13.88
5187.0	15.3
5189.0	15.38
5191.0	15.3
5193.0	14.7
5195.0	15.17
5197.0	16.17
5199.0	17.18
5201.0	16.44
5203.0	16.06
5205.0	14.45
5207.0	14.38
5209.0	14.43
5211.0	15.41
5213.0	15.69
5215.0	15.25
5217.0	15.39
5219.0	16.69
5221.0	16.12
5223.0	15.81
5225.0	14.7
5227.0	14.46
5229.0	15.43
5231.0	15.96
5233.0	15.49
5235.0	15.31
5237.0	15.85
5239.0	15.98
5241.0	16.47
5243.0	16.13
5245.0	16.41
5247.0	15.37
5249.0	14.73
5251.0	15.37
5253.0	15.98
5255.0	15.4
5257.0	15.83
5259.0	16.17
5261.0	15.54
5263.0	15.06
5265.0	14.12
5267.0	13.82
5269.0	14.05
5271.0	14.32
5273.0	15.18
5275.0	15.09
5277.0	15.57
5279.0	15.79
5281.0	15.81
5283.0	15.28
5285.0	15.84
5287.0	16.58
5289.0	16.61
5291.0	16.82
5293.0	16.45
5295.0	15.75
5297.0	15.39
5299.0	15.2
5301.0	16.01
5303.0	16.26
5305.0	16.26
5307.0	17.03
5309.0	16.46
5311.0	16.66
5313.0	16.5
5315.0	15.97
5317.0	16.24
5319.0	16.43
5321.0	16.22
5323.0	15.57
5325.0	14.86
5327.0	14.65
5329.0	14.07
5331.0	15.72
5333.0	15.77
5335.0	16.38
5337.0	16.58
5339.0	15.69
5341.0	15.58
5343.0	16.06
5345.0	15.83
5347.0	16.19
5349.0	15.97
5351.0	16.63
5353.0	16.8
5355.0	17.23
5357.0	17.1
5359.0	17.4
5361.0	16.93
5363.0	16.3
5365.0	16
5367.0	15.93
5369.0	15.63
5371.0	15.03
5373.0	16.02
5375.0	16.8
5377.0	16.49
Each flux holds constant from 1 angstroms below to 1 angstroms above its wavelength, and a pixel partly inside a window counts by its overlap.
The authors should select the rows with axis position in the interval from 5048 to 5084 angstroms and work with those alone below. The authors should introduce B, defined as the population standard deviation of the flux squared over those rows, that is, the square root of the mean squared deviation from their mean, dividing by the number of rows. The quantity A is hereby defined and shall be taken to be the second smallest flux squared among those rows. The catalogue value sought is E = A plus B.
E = 248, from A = 227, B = 20.4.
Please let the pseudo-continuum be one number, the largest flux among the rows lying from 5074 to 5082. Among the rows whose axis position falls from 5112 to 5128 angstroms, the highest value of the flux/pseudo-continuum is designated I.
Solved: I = 1.02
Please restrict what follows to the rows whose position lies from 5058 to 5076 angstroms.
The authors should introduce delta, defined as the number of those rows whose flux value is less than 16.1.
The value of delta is 4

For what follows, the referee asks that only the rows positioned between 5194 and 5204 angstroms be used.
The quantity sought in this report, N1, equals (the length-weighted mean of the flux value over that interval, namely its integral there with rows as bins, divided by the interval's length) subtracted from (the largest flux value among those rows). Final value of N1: 1.0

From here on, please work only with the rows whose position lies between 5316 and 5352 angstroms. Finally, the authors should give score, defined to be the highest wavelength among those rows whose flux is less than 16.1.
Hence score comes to 5349.0 angstroms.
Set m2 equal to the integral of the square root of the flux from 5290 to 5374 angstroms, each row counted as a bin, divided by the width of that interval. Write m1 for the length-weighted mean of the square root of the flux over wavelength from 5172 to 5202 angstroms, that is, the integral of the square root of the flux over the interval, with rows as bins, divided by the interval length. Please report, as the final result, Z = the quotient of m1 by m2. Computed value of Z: 0.97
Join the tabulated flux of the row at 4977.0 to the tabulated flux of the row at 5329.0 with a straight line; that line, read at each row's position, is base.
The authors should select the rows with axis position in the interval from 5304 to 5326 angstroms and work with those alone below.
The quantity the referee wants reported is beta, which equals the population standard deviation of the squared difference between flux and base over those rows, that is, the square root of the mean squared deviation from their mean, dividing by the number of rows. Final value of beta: 1.9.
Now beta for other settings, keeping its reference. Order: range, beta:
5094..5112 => 0.2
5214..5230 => 1.1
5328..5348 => 1.8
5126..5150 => 0.1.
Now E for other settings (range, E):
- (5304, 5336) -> 239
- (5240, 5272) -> 223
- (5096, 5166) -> 233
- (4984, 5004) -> 262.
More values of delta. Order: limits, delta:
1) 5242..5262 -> 7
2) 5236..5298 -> 23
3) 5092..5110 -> 7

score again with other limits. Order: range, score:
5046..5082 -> 5081.0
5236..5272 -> 5271.0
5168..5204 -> 5203.0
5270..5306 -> 5301.0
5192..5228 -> 5227.0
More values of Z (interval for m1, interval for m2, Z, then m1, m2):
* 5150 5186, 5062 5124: 0.96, 3.81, 3.97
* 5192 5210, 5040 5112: 0.99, 3.93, 3.98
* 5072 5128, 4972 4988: 0.99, 3.96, 4.01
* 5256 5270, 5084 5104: 0.97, 3.86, 3.97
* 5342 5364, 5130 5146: 1.04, 4.07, 3.91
